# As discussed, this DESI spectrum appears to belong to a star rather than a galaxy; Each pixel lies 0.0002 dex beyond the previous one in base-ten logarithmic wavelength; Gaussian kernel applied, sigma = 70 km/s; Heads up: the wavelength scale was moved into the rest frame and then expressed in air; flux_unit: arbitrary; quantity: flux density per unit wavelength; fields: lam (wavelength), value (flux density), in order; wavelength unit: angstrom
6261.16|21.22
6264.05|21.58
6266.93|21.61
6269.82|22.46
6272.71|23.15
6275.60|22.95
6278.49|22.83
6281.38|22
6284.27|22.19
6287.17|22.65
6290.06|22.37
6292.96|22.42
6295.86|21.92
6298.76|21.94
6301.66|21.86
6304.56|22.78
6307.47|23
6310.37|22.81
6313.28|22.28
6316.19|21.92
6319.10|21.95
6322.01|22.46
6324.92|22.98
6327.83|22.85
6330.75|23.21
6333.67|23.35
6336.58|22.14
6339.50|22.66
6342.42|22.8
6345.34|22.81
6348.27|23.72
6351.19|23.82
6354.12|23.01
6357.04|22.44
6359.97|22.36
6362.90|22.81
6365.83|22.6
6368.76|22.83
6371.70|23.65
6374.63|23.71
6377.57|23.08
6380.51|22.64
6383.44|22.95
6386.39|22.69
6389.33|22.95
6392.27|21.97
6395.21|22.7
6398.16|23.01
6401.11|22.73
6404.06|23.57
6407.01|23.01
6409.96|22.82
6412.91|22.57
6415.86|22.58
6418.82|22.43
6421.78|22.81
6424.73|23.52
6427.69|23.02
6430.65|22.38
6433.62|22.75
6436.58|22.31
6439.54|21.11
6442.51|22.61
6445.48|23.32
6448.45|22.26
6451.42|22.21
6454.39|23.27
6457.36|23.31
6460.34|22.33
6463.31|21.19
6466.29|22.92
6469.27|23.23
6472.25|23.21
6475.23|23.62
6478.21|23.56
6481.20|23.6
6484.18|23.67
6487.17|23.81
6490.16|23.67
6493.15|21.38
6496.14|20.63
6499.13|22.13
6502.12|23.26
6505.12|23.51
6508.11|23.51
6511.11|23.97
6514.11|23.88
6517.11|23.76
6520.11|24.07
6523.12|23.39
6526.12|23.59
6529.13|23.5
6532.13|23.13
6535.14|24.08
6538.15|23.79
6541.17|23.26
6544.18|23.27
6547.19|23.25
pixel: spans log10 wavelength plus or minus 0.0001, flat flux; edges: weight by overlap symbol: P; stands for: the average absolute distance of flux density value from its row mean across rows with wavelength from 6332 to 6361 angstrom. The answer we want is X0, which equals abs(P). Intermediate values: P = 0.45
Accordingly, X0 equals 0.45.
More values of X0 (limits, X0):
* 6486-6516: 0.96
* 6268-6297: 0.32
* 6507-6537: 0.26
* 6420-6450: 0.48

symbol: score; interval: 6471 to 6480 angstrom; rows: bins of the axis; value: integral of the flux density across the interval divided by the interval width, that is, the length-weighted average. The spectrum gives 23.5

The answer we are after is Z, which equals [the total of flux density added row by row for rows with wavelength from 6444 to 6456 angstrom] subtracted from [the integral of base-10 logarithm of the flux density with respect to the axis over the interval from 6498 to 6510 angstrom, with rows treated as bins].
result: -74.7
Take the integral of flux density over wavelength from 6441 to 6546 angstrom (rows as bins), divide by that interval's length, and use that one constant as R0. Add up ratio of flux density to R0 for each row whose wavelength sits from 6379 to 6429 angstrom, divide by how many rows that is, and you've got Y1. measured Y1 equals 0.986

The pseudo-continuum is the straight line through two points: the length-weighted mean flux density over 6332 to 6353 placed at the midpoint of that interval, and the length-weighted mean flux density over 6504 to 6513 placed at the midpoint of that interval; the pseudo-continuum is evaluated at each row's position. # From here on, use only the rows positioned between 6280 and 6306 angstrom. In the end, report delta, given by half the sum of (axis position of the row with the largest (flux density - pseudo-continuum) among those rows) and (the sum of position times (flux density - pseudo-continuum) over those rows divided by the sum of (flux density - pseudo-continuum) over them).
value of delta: 6298.9 angstrom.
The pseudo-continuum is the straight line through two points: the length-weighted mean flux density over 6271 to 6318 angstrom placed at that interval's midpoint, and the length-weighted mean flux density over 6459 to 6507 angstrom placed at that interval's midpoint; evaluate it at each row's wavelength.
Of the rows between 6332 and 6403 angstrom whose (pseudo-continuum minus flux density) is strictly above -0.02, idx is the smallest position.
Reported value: 6336.58 angstrom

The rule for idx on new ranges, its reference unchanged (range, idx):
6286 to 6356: 6290.06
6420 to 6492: 6430.65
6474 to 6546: 6493.15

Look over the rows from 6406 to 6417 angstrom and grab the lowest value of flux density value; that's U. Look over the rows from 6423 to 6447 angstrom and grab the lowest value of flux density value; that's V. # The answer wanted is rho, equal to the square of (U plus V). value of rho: 1908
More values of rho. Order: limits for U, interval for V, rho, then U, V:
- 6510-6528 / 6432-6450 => 1980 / 23.39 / 21.11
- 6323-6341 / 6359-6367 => 1980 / 22.14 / 22.36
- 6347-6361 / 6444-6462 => 1986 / 22.36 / 22.21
